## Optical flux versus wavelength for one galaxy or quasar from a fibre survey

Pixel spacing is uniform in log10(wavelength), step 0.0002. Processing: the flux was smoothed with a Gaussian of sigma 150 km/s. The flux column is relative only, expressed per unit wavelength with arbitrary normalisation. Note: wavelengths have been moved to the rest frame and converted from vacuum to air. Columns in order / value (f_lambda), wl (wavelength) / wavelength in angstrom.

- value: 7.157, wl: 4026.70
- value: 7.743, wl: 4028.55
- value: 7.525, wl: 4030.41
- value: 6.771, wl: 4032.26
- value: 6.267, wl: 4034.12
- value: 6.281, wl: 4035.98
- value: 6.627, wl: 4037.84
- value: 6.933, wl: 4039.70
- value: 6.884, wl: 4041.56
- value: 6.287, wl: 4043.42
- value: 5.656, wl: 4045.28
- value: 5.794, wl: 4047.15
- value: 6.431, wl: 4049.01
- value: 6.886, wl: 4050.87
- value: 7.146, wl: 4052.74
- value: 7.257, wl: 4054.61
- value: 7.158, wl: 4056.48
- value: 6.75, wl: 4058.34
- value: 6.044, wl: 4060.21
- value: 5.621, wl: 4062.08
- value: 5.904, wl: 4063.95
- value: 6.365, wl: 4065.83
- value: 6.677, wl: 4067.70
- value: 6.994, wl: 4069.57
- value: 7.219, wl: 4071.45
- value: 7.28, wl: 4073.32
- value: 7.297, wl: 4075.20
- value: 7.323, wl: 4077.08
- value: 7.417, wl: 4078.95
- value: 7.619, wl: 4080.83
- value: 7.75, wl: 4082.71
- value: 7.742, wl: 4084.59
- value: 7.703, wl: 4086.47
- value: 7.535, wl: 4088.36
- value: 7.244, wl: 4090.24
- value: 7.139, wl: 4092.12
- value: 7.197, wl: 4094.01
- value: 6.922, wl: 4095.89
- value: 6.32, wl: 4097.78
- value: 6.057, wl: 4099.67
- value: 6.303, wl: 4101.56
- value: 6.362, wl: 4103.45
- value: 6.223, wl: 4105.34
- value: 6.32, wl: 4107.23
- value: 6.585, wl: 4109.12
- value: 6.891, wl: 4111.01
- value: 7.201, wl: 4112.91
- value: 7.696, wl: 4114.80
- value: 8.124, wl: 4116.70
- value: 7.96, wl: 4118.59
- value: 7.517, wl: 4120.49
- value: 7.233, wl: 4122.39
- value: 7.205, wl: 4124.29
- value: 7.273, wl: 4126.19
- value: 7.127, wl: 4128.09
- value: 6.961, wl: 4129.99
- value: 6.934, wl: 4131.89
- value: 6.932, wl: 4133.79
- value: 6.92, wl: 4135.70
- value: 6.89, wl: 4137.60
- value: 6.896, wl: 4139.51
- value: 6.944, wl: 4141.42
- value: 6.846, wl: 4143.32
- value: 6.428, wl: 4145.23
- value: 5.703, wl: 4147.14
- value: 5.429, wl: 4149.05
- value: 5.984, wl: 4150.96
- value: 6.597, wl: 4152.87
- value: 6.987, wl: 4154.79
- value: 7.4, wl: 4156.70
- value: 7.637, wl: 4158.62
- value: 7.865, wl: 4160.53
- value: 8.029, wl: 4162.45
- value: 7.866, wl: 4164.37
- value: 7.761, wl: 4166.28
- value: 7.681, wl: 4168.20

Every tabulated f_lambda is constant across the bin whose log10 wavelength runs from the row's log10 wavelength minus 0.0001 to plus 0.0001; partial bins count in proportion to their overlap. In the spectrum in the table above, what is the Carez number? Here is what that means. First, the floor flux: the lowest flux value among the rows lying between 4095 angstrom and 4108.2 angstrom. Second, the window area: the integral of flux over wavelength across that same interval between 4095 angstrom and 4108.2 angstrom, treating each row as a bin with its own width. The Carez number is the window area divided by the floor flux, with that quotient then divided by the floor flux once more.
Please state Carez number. 2.3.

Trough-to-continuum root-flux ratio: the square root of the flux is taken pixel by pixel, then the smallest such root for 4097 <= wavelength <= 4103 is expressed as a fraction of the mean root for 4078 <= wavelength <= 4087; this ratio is 0.89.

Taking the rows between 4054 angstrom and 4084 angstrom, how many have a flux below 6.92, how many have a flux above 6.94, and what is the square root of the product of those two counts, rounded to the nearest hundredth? 7.75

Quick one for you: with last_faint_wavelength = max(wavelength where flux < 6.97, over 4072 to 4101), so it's 4099.67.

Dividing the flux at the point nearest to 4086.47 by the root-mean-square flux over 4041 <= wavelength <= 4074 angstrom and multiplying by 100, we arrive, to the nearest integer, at 117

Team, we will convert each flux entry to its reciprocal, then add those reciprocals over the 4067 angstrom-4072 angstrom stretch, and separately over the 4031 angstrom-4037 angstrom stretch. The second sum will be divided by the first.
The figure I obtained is 1.082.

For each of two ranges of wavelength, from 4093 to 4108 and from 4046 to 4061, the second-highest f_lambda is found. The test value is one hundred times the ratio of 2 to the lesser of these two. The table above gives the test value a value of 28.9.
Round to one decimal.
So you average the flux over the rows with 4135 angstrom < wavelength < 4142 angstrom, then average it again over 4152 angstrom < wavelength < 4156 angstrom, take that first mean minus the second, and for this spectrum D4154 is 0.1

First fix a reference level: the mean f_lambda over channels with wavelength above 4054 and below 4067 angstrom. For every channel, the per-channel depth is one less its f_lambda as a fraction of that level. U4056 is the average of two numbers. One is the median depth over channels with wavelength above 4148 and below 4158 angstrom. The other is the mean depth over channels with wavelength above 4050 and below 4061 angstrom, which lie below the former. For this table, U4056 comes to -0.05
